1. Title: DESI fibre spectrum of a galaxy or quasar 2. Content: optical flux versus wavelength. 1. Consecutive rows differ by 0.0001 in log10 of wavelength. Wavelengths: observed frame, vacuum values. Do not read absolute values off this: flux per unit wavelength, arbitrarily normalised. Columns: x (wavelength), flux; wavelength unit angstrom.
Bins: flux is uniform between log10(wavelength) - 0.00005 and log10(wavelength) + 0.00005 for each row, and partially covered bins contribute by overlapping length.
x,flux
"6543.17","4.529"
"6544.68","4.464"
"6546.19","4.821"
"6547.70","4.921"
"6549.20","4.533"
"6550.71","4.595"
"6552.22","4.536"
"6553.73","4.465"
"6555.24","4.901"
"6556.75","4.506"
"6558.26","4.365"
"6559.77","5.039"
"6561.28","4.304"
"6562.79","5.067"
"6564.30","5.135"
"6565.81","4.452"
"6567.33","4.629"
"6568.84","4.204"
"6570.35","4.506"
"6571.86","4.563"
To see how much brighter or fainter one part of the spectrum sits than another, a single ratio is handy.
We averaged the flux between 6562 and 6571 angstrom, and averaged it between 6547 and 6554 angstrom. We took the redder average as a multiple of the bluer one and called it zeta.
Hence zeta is 1.01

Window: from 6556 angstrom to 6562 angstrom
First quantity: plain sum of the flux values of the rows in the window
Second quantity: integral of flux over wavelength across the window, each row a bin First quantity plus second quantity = 46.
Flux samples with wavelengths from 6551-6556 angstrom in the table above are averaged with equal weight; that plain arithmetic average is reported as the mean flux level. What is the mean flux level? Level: 4.63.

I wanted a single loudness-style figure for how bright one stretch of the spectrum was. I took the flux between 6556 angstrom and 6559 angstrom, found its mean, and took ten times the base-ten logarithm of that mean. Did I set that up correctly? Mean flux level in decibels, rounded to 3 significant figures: 6.47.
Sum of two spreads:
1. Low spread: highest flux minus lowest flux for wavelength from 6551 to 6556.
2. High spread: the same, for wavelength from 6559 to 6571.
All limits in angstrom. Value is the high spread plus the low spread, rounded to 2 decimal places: 1.37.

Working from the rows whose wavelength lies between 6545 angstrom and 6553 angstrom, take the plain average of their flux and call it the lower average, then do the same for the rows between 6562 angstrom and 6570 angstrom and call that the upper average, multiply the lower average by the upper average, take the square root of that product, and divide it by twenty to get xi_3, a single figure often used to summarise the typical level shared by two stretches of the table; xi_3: 0.234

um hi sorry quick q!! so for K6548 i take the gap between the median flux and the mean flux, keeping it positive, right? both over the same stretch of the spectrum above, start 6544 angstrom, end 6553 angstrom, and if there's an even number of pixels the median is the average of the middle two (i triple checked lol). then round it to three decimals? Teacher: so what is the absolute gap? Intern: 0.079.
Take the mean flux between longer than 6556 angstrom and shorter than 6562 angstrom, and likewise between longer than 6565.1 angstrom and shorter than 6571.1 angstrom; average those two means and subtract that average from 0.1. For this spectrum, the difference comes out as -4.40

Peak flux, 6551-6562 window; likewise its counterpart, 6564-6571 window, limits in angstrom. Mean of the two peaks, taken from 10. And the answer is 4.91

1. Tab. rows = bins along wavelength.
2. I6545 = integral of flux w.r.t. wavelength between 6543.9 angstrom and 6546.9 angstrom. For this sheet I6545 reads 14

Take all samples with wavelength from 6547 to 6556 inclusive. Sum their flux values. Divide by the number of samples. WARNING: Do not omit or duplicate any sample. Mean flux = 4.66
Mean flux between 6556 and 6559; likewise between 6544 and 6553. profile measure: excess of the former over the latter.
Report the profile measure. -0.21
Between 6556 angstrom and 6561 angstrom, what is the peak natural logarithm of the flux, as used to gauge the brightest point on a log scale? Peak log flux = 1.62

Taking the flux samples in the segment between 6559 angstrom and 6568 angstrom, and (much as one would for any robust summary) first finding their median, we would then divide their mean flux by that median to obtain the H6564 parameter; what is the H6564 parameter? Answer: 0.99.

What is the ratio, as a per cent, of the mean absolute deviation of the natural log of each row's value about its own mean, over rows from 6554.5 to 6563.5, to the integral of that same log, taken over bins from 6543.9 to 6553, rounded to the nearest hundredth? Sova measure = 0.47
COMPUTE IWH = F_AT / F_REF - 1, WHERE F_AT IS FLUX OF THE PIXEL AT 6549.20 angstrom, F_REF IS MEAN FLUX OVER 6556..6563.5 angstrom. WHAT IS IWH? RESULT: -0.026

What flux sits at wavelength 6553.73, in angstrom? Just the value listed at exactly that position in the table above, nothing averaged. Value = 4.465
